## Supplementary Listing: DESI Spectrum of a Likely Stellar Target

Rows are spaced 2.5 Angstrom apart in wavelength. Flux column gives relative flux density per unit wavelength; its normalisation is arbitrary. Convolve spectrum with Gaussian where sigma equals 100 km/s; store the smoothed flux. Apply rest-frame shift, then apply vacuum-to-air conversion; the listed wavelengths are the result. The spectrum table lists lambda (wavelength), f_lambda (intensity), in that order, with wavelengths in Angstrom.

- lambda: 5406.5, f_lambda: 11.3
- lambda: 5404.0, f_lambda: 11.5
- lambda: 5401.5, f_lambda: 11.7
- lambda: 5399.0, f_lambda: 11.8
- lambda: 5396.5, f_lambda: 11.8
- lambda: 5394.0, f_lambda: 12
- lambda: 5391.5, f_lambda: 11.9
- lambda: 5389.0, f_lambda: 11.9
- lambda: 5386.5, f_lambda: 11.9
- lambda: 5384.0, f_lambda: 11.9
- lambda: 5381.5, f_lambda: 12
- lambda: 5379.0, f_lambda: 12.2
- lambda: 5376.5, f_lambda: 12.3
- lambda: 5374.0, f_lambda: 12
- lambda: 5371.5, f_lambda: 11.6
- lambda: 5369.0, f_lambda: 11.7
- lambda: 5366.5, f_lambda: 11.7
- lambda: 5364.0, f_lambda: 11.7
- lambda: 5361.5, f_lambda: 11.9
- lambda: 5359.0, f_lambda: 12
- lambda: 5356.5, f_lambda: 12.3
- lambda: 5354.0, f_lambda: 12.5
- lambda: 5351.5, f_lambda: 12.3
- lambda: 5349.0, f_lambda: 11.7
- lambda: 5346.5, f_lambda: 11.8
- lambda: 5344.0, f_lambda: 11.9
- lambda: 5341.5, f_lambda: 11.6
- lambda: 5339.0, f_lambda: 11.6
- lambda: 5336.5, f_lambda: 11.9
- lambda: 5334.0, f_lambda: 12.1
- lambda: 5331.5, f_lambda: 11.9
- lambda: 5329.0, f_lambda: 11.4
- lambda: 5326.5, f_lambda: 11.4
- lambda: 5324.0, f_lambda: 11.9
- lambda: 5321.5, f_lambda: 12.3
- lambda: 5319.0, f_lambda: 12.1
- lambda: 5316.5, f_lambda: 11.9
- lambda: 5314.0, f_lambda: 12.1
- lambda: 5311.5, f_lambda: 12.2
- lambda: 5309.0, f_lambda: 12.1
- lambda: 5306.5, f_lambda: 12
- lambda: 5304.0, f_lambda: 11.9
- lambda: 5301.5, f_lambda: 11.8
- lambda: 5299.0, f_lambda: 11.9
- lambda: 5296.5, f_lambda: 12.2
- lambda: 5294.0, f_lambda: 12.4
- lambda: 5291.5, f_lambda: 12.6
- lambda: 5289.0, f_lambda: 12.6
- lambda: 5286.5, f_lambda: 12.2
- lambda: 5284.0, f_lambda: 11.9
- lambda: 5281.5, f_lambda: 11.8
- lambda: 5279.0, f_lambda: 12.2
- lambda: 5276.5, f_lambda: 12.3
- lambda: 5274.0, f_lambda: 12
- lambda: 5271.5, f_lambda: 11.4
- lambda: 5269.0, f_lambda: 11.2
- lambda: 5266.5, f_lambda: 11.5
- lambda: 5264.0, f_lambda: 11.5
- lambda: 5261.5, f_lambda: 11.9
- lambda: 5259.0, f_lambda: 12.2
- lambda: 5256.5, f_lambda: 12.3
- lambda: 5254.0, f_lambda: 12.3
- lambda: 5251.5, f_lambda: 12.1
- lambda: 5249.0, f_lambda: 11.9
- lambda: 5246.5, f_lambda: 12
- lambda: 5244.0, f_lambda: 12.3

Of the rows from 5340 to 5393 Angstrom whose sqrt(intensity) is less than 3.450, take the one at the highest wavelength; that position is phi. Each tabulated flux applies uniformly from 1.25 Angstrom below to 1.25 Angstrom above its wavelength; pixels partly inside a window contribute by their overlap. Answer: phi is 5391.5 Angstrom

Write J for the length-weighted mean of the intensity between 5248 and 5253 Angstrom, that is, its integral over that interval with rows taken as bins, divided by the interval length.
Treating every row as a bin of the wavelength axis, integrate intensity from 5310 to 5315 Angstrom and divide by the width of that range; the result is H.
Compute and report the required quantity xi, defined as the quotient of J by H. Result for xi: 0.99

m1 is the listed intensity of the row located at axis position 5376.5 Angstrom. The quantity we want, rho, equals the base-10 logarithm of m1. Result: 1.090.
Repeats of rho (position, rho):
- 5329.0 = 1.057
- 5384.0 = 1.076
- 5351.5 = 1.090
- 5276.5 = 1.090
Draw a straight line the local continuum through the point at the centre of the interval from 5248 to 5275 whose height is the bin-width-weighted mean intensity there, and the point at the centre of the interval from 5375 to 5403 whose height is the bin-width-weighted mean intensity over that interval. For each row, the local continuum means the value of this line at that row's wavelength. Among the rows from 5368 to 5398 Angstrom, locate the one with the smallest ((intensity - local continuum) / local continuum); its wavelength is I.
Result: 5371.5 Angstrom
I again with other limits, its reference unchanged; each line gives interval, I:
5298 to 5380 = 5329.0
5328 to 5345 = 5329.0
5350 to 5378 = 5371.5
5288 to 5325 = 5301.5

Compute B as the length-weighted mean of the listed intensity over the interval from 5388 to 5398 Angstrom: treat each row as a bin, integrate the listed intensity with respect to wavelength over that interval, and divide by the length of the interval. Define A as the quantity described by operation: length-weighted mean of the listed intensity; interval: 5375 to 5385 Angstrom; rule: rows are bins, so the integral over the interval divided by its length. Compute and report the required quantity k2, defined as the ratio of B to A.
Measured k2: 0.98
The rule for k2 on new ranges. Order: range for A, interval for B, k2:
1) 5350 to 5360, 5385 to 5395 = 0.97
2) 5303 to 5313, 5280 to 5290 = 1.00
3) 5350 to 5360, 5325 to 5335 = 0.95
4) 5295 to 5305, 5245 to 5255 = 1.01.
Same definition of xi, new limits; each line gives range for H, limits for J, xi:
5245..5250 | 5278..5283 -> 1.00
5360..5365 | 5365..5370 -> 0.99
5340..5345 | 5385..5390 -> 1.01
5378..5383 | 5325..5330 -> 0.95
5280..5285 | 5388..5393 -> 1.00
